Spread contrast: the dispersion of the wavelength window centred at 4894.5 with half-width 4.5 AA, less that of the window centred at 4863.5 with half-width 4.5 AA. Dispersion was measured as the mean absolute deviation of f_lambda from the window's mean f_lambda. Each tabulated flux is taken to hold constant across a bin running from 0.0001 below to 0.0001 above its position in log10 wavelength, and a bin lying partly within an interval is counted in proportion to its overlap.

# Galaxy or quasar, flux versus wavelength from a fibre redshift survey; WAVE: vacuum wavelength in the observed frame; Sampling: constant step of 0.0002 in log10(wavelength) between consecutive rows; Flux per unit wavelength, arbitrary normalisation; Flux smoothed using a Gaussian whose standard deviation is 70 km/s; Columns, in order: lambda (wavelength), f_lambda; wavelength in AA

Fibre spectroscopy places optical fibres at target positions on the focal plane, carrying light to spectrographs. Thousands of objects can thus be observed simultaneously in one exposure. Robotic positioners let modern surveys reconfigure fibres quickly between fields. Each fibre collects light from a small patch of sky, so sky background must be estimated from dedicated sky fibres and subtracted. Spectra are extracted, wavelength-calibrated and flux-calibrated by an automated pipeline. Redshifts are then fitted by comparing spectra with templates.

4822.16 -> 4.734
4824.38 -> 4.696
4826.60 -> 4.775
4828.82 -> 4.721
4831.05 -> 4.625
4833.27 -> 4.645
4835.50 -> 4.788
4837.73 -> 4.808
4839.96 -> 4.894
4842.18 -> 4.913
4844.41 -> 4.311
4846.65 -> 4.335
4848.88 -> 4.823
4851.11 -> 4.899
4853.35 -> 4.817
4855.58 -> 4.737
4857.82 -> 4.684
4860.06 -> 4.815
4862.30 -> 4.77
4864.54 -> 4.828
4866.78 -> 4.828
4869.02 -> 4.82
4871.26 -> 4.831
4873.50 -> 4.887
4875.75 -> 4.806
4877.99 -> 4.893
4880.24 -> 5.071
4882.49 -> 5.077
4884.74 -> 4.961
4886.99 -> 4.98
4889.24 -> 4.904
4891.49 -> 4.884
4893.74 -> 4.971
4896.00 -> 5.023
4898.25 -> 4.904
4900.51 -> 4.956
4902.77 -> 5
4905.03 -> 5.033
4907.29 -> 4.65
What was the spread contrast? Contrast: 0.031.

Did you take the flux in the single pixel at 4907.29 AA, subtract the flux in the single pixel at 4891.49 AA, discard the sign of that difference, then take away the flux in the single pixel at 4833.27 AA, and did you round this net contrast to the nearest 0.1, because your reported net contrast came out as -4.4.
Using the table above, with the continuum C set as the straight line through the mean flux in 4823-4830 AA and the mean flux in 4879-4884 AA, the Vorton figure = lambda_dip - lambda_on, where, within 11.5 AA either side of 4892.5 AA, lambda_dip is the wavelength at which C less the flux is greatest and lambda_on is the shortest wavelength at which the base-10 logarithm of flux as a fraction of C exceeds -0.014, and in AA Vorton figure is 15.8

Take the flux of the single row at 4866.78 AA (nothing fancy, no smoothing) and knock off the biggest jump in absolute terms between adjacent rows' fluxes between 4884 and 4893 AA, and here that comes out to 4.75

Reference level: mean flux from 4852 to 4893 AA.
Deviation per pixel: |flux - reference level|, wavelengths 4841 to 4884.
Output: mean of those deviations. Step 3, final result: 0.13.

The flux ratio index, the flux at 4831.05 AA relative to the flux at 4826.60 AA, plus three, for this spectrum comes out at 3.97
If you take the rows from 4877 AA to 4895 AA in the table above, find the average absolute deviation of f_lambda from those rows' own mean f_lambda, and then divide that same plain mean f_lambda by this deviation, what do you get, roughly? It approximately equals 87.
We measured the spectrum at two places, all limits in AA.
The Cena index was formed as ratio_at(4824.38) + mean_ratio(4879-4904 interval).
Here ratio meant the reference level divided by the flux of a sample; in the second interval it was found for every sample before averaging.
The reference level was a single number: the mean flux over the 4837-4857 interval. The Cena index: 1.96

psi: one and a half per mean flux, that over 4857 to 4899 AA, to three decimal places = 0.307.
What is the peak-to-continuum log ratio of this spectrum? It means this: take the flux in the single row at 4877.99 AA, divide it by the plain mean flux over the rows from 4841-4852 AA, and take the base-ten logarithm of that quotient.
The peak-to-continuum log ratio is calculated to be 0.022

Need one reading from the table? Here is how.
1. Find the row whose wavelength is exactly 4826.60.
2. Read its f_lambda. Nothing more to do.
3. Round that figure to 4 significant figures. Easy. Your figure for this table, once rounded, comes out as 4.775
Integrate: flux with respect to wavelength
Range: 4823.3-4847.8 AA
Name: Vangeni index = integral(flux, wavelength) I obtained 115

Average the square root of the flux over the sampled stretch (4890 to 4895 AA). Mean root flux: 2.22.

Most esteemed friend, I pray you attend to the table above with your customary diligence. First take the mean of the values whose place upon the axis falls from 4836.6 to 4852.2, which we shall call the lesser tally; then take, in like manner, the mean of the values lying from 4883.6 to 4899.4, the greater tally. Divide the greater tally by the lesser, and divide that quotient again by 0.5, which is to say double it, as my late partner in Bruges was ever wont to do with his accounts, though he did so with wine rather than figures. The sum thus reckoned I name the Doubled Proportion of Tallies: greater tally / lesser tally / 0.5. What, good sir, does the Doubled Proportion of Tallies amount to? 2.100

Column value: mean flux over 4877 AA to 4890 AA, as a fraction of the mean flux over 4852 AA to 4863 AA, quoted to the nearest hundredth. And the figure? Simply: 1.05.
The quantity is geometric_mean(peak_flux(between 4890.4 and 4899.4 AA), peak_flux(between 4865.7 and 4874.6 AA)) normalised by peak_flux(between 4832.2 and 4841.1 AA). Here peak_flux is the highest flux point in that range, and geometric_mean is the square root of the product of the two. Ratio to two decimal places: 1.01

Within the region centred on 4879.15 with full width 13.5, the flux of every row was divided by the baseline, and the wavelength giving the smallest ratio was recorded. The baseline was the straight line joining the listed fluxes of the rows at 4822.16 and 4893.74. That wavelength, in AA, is 4875.75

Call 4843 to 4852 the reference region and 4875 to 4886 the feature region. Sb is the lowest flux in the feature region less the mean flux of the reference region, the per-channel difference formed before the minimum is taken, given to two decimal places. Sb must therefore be 0.21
